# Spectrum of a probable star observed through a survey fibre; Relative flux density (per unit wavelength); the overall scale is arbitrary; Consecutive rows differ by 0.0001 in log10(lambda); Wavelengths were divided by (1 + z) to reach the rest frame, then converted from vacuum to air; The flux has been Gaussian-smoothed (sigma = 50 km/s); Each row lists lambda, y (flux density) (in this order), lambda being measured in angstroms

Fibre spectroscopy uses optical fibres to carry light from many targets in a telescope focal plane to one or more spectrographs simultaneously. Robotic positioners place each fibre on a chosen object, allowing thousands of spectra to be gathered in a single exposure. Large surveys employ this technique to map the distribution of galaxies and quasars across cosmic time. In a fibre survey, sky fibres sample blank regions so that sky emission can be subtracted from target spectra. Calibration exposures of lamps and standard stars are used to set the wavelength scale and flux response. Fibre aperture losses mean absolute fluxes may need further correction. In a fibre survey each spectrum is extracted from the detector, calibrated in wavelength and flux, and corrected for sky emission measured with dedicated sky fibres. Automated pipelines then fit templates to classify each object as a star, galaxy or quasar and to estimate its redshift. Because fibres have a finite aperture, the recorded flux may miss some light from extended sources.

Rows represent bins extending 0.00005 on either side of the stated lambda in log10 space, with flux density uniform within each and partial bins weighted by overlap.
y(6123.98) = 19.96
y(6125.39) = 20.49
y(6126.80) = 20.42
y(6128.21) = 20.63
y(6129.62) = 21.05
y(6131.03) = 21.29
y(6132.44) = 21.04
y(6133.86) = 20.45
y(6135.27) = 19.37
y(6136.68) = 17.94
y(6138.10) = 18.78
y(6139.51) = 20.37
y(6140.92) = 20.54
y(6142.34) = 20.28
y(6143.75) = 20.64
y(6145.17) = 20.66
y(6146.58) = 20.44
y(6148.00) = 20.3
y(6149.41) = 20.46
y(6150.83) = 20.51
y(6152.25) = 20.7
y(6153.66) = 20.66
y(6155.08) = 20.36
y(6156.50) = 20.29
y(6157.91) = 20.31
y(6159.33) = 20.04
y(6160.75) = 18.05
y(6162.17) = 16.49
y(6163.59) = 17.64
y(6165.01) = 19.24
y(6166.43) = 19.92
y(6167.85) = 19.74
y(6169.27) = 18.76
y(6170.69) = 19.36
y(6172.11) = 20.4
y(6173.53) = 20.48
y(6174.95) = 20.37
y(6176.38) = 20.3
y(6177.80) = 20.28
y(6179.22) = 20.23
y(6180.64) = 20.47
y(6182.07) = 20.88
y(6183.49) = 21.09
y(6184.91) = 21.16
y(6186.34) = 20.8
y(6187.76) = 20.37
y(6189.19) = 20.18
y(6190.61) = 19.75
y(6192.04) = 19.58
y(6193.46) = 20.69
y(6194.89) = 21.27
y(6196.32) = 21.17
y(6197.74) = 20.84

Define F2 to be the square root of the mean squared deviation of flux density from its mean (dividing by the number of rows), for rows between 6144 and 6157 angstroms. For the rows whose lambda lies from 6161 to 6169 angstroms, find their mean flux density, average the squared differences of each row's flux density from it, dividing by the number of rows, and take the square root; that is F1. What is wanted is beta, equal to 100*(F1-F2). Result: 118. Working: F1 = 1.33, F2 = 0.15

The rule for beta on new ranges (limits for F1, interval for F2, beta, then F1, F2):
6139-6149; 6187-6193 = -17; 0.14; 0.32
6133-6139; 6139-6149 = 77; 0.91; 0.14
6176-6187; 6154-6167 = -98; 0.35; 1.34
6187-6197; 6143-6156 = 47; 0.61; 0.14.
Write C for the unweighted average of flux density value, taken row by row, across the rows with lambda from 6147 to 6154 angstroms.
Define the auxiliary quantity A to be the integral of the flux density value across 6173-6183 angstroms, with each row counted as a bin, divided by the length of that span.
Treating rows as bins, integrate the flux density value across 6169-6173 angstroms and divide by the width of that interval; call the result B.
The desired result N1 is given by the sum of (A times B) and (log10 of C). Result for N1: 403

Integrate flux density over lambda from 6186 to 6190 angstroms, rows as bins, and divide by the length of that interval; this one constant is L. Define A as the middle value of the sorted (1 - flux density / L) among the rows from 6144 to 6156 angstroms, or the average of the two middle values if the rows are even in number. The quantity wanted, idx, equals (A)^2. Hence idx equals 0.0000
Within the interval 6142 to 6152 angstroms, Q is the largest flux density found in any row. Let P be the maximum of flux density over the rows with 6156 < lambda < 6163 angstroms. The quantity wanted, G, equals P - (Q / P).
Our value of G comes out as 19.3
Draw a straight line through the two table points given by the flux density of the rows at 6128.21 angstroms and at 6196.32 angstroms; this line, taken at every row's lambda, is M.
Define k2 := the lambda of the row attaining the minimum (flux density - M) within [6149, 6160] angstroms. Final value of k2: 6159.33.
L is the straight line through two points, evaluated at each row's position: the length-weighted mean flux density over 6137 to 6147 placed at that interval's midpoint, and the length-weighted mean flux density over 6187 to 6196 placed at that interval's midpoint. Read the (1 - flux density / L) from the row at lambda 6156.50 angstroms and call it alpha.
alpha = 0.00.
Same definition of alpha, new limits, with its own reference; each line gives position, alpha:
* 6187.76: 0.00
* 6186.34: -0.02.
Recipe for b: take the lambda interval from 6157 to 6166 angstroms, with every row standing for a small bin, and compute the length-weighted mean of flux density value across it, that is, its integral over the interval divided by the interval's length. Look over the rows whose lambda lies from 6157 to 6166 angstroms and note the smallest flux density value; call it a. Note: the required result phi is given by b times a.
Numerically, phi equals 309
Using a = 16.49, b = 18.7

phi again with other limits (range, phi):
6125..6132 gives 425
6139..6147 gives 416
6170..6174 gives 389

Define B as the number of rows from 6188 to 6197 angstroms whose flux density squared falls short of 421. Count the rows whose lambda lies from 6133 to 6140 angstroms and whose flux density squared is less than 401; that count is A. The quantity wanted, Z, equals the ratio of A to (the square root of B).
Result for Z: 1.7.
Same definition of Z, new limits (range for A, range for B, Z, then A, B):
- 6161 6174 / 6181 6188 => 7.0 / 7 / 1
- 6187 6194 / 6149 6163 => 0.7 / 2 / 8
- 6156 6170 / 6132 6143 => 2.9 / 7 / 6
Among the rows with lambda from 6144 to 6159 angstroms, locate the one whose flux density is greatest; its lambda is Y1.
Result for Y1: 6152.25 angstroms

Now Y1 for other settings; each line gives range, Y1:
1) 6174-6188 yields 6184.91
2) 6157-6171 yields 6157.91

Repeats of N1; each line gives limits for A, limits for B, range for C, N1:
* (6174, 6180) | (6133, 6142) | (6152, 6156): 400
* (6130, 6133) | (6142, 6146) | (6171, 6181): 437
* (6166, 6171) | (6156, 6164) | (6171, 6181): 367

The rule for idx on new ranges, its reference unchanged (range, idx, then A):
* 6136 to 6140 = 0.0065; 0.081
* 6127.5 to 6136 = 0.0004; -0.020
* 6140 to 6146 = 0.0001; -0.008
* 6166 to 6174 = 0.0008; 0.029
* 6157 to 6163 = 0.0046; 0.068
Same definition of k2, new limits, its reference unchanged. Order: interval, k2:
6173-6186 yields 6179.22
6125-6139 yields 6136.68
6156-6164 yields 6162.17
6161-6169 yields 6162.17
